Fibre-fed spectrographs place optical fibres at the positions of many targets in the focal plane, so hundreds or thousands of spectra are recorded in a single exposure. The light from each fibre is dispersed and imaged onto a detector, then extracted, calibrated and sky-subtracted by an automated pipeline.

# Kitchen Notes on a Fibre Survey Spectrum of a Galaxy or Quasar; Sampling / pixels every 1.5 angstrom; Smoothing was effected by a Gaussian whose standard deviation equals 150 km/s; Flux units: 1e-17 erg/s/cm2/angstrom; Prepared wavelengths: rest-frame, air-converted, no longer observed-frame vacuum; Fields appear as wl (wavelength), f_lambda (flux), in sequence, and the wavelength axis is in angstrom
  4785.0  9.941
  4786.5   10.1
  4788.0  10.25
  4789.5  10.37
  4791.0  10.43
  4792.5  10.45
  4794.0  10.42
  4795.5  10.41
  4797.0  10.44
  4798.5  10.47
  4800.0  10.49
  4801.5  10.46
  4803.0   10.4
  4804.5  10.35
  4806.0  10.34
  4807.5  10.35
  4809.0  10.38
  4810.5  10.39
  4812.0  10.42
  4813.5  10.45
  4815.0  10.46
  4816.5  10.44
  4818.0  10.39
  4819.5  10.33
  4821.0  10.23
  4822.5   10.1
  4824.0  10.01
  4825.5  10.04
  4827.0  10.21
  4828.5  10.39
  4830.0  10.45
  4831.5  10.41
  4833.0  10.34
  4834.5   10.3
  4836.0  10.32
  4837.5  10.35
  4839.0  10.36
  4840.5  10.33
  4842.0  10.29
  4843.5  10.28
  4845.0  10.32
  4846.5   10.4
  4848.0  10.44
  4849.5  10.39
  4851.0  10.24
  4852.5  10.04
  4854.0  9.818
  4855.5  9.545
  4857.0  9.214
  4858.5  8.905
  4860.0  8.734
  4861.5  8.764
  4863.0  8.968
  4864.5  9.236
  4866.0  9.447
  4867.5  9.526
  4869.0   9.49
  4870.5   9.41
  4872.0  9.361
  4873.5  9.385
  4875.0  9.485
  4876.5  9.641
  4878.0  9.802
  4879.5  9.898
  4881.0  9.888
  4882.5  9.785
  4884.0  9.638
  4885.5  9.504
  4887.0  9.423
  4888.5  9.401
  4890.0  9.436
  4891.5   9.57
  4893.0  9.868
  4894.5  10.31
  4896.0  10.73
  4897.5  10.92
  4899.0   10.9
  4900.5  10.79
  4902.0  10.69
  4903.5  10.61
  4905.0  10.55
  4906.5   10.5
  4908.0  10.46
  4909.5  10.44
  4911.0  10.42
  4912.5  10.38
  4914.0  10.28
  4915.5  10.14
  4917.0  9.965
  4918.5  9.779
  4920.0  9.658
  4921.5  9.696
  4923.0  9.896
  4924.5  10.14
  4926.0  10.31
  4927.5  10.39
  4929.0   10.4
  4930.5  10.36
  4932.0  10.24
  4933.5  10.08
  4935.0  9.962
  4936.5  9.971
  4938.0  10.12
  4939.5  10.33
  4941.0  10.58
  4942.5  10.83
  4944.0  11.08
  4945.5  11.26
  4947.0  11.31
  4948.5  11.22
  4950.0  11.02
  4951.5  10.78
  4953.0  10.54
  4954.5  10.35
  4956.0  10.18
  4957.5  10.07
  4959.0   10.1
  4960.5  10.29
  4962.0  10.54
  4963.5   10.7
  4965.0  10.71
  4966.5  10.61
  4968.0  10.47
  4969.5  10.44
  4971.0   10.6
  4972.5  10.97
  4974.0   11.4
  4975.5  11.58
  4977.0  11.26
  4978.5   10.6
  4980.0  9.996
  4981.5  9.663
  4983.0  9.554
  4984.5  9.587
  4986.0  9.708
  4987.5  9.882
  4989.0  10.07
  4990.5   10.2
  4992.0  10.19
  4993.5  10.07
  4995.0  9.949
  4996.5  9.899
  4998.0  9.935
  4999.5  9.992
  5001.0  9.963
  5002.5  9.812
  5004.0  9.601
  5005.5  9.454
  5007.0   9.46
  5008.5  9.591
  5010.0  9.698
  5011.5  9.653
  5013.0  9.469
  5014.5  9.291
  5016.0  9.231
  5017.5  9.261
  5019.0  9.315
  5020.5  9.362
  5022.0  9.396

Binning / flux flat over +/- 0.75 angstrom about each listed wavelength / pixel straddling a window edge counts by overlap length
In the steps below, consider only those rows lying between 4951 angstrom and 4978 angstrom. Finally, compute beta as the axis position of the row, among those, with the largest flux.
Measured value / 4975.5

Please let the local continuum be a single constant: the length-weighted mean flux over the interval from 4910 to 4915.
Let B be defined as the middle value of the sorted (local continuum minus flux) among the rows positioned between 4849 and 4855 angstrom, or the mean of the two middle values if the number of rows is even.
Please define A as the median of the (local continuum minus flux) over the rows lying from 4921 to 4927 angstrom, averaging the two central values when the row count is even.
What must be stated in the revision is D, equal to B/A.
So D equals 0.6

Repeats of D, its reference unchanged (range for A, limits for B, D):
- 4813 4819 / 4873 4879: -8.6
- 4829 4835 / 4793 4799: 3.5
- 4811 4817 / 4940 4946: 6.5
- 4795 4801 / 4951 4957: 0.9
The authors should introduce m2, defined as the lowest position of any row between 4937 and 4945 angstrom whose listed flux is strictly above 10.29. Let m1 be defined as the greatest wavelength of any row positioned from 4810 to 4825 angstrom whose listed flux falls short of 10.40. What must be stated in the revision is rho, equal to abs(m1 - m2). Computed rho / 115.5 angstrom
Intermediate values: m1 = 4824.0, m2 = 4939.5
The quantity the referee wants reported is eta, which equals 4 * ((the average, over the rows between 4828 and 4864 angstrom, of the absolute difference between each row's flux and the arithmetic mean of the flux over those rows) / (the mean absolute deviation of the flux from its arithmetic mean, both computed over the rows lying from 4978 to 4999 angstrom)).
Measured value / 10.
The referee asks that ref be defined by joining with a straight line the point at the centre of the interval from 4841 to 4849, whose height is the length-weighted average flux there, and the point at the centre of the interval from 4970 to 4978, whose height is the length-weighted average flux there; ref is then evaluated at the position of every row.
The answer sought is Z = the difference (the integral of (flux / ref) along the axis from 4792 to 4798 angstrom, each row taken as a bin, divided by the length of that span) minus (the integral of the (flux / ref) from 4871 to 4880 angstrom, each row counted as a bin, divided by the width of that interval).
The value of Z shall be 0.128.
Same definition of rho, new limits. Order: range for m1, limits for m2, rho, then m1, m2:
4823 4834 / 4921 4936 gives 93.0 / 4833.0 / 4926.0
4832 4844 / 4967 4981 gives 124.5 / 4843.5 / 4968.0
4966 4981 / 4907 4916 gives 72.0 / 4980.0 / 4908.0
